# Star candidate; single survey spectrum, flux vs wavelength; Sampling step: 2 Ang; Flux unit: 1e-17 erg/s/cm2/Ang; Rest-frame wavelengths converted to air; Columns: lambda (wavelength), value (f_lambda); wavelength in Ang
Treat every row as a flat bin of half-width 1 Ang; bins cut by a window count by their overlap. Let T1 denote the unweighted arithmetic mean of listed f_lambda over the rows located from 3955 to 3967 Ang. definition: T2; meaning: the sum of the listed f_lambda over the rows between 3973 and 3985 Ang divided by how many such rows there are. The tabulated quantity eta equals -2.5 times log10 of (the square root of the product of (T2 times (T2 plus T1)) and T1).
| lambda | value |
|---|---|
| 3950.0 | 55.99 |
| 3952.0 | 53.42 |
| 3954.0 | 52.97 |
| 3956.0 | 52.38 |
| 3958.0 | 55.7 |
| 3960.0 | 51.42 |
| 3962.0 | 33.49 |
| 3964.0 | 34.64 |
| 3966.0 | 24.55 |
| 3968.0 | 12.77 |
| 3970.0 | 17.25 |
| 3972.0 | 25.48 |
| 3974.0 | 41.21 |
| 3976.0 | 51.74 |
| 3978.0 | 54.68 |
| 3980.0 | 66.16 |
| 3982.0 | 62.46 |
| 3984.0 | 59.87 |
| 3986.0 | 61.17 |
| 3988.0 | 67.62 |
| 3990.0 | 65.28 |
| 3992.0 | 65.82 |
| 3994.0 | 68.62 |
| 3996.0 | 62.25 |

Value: -6.70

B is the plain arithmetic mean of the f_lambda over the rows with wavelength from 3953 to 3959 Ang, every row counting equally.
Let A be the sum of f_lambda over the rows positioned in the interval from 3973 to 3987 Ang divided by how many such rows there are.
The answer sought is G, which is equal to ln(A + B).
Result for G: 4.70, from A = 57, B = 54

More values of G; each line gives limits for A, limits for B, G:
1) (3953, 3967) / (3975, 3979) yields 4.57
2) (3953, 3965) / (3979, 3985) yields 4.70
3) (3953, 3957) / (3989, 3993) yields 4.77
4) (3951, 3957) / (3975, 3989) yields 4.73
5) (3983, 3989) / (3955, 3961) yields 4.75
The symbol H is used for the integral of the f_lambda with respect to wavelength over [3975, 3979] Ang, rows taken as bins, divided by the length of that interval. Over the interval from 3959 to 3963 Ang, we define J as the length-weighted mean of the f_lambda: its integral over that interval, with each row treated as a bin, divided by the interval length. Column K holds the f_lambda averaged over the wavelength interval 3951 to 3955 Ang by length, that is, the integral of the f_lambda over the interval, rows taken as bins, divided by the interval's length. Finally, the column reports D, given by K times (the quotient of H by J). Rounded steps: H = 53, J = 42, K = 53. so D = 67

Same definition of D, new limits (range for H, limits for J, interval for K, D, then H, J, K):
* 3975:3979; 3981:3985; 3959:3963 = 37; 53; 61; 42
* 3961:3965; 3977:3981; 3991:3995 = 38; 34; 60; 67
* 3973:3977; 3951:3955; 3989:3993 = 57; 46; 53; 66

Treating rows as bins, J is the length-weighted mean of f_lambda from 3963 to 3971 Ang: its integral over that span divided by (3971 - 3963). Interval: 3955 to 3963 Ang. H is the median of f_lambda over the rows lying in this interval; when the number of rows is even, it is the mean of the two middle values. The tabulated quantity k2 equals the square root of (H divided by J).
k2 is 1.5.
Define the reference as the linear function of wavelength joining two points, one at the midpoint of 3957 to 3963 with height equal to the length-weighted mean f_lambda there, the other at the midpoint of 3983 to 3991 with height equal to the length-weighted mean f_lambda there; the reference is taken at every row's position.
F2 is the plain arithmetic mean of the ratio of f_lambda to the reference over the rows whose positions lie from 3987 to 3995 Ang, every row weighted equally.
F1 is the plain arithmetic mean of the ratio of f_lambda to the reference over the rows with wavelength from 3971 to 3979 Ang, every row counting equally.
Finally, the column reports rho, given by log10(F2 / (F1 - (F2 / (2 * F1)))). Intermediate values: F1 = 0.77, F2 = 1.01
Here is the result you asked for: 0.98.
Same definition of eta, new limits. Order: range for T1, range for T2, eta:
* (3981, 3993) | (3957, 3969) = -6.69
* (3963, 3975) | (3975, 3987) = -6.40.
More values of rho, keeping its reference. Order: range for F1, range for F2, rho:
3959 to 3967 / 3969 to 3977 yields 0.26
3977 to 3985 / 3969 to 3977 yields -0.07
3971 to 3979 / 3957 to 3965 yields 0.76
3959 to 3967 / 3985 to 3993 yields 1.15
